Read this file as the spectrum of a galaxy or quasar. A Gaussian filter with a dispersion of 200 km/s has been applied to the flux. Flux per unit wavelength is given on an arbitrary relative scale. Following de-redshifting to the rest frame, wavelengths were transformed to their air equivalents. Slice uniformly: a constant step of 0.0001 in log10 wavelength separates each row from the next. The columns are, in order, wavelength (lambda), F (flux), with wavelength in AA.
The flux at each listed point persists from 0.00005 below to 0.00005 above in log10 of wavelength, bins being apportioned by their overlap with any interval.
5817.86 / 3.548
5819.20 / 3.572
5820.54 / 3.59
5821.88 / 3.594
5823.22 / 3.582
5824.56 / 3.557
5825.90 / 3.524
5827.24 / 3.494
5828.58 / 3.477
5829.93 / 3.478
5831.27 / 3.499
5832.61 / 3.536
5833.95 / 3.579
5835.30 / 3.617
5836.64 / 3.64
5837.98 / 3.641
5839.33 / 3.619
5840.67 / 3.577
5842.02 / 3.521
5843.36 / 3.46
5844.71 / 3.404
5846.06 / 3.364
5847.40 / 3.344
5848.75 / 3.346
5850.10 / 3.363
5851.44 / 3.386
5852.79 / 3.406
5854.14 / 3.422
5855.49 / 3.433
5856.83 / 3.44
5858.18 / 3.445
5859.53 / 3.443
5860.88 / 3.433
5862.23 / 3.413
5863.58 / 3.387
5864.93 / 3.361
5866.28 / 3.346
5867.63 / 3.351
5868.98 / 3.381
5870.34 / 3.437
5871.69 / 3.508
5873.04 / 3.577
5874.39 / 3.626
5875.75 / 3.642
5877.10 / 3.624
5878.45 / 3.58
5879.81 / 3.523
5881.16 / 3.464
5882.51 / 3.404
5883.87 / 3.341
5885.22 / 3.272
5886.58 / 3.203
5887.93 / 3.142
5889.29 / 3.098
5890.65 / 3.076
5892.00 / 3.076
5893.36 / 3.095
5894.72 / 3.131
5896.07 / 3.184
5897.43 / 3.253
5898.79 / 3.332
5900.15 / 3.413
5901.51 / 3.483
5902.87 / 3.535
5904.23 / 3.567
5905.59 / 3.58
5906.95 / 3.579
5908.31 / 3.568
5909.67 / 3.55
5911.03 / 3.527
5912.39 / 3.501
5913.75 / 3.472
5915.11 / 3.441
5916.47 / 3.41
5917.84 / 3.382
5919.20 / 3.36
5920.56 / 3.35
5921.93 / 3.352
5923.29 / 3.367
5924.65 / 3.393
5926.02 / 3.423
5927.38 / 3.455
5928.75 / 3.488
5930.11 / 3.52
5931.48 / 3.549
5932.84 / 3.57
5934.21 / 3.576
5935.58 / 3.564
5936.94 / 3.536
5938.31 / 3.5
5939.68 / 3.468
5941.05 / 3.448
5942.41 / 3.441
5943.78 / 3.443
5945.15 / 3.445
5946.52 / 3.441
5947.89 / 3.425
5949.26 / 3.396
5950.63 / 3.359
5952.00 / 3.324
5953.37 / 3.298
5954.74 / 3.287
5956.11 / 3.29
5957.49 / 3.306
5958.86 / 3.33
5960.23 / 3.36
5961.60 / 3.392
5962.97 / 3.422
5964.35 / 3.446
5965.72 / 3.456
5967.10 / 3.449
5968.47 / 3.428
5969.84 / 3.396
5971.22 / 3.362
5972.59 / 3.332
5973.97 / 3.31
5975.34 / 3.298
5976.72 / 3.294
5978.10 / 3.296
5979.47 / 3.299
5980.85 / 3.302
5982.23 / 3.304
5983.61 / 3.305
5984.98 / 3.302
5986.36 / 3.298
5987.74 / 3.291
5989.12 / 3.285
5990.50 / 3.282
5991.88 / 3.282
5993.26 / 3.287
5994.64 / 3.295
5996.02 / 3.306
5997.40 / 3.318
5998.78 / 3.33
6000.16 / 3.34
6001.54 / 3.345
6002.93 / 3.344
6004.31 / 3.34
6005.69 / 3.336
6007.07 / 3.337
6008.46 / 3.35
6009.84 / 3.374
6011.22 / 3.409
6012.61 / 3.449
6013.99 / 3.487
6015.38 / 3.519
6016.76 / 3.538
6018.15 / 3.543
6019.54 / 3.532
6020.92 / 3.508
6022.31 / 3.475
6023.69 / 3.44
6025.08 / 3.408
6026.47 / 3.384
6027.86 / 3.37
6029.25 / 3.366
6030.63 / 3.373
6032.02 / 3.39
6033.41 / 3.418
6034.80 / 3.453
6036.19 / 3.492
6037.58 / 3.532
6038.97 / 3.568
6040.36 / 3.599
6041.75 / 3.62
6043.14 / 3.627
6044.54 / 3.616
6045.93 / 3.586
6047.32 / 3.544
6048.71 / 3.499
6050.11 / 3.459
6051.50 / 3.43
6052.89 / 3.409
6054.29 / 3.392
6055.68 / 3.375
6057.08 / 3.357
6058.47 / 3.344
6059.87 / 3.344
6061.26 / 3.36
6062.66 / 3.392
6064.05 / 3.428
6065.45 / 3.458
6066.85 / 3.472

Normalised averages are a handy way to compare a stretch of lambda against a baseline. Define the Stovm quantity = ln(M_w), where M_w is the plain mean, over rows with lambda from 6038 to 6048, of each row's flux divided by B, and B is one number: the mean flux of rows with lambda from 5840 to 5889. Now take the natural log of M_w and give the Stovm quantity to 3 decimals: 0.048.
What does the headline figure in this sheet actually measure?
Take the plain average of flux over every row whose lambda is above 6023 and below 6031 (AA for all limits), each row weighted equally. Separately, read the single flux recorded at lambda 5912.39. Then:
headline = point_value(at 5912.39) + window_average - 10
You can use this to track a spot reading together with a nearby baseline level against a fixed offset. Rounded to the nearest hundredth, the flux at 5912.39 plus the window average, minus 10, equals -3.11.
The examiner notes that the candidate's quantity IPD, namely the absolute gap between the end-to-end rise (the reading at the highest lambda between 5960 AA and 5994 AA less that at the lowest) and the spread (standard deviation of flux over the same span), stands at 0.13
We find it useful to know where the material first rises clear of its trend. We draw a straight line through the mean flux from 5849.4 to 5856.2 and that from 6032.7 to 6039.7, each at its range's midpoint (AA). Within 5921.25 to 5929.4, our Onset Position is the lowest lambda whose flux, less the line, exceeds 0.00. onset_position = 5927.38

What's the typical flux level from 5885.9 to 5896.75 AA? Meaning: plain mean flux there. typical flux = 3.13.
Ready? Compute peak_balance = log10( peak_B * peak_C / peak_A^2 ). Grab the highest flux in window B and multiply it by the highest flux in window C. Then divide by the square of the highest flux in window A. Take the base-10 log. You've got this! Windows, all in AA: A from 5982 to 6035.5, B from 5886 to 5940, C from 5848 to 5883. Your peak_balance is 0.016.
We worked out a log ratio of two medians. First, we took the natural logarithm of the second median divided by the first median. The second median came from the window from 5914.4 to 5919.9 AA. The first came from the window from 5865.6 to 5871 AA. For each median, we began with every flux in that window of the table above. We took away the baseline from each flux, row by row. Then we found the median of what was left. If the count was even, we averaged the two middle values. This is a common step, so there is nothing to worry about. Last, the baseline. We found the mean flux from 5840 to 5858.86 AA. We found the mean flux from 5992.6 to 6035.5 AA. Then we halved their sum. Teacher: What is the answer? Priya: -1.1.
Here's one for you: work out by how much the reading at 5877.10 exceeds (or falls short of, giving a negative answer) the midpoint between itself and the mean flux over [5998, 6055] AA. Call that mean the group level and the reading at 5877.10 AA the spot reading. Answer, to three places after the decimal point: 0.086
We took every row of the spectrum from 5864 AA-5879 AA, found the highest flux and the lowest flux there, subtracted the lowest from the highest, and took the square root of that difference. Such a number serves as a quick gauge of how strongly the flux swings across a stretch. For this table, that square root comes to 0.54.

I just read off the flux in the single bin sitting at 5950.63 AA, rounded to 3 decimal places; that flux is 3.359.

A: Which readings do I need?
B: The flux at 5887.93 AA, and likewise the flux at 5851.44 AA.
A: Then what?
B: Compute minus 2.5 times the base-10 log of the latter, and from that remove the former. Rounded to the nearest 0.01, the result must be -4.47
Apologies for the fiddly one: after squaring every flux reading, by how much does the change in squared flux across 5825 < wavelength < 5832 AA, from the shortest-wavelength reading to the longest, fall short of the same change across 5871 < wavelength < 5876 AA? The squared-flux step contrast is 1.1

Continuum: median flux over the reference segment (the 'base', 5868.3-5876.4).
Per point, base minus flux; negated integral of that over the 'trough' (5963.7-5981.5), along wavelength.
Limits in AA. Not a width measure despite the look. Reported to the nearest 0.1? -3.3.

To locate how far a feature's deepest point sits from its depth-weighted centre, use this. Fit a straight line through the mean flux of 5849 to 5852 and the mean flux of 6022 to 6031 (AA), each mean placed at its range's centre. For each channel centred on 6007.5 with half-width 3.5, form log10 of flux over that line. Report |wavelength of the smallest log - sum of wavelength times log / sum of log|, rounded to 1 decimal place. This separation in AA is 1.0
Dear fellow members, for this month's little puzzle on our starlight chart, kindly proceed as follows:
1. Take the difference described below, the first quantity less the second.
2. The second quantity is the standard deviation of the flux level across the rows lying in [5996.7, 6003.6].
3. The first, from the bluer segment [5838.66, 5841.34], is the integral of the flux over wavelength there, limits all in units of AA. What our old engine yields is 10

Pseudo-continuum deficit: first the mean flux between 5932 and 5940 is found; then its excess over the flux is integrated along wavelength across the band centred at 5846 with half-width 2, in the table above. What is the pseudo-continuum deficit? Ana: 0.7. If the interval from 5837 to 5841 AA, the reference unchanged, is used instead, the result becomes -0.3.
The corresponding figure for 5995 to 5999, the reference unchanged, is 0.9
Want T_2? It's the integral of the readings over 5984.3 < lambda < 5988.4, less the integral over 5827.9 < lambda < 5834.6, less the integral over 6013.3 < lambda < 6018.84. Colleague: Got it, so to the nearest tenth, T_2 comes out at -29.5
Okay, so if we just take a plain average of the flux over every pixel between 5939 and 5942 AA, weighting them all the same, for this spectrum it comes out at 3.46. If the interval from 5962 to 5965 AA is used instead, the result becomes 3.43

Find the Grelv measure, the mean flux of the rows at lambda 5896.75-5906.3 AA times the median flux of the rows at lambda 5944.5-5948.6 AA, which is 11.9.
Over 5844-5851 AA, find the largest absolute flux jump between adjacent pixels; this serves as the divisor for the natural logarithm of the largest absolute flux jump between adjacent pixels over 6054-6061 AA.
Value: -100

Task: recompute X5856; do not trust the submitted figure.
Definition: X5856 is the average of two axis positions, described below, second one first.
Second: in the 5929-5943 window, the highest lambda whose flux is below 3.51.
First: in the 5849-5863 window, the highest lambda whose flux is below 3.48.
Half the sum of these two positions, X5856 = 5902.3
